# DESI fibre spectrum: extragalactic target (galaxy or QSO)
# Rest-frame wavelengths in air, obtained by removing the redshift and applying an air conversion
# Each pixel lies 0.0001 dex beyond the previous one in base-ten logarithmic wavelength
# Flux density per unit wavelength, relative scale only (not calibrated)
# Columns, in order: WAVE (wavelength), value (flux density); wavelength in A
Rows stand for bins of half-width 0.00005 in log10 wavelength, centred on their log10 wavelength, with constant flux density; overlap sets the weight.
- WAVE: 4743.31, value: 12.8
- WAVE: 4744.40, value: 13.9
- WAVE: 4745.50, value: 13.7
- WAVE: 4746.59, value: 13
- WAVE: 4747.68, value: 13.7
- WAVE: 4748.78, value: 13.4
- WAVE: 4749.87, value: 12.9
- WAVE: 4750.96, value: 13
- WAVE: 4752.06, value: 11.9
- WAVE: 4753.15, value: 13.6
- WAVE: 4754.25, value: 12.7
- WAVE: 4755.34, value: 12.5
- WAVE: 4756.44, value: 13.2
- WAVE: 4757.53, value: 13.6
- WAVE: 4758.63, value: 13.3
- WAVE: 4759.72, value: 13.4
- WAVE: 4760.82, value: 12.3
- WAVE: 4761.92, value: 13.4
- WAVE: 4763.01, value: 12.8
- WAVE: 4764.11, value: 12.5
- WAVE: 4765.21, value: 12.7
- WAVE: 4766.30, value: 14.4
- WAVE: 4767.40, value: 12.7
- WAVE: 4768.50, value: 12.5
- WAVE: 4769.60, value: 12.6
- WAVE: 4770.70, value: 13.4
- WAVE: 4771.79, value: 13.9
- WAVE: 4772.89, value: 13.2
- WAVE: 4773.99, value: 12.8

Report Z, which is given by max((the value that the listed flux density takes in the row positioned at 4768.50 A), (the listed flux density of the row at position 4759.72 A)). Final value 13.4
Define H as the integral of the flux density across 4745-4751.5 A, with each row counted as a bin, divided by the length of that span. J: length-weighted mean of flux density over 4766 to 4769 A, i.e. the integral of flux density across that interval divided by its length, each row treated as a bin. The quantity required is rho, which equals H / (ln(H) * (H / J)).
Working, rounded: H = 13.3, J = 13.1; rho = 5.06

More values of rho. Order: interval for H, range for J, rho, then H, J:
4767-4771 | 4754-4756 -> 4.96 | 12.7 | 12.6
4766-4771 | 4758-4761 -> 5.10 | 13.0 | 13.1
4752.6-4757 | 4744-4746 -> 5.36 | 13.0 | 13.7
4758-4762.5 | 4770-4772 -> 5.28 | 13.1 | 13.6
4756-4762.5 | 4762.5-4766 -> 4.96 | 13.2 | 12.8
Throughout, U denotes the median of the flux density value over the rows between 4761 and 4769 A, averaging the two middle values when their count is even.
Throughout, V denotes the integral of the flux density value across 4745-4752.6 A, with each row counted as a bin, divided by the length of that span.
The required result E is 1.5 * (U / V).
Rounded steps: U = 12.7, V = 13.08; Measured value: 1.46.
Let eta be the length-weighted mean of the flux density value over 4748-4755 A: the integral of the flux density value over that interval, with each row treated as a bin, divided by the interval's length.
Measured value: 12.9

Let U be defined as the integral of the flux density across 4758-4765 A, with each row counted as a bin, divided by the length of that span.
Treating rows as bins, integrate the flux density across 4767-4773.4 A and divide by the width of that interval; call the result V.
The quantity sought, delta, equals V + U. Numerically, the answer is 26.0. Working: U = 12.93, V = 13.1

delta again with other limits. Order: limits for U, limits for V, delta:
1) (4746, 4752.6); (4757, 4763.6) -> 26.1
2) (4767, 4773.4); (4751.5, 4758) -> 26.0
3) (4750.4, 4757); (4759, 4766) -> 25.8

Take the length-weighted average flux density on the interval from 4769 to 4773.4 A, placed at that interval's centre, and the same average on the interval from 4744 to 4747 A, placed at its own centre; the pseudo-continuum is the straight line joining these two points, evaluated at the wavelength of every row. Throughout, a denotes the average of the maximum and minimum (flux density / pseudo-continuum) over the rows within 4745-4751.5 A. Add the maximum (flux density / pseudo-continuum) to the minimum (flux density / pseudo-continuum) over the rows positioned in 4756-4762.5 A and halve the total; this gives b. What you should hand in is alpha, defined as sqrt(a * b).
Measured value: 0.976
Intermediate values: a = 0.99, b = 0.97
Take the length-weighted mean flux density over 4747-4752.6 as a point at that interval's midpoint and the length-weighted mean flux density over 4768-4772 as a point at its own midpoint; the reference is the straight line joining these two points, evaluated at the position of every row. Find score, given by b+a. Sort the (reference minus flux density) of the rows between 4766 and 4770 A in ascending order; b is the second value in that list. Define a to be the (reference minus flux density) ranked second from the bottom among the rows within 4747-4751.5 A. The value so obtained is -0.1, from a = -0.4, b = 0.35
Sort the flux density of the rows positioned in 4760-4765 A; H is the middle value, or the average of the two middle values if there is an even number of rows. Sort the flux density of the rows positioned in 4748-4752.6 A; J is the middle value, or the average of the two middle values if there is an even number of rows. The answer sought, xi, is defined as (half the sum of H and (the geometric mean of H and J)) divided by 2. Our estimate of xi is 6.36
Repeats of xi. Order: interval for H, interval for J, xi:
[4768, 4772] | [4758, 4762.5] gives 6.54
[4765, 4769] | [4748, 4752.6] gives 6.38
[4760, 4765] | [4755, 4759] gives 6.40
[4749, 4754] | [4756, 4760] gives 6.52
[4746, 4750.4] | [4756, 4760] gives 6.62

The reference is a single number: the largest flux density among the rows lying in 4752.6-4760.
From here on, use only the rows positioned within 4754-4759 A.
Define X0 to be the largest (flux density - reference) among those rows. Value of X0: 0.00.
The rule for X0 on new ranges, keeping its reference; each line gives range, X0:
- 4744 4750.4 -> 0.30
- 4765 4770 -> 0.80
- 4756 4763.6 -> 0.00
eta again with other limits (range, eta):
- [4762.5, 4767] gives 13.1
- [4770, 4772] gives 13.6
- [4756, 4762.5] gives 13.2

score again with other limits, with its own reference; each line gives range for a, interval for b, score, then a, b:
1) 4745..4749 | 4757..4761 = -1.1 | -0.7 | -0.38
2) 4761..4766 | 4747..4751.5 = -0.2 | 0.2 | -0.43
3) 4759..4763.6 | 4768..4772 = -0.7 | -0.4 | -0.34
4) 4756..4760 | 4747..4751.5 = -0.8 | -0.4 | -0.43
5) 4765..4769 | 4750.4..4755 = 0.3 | 0.3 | -0.02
